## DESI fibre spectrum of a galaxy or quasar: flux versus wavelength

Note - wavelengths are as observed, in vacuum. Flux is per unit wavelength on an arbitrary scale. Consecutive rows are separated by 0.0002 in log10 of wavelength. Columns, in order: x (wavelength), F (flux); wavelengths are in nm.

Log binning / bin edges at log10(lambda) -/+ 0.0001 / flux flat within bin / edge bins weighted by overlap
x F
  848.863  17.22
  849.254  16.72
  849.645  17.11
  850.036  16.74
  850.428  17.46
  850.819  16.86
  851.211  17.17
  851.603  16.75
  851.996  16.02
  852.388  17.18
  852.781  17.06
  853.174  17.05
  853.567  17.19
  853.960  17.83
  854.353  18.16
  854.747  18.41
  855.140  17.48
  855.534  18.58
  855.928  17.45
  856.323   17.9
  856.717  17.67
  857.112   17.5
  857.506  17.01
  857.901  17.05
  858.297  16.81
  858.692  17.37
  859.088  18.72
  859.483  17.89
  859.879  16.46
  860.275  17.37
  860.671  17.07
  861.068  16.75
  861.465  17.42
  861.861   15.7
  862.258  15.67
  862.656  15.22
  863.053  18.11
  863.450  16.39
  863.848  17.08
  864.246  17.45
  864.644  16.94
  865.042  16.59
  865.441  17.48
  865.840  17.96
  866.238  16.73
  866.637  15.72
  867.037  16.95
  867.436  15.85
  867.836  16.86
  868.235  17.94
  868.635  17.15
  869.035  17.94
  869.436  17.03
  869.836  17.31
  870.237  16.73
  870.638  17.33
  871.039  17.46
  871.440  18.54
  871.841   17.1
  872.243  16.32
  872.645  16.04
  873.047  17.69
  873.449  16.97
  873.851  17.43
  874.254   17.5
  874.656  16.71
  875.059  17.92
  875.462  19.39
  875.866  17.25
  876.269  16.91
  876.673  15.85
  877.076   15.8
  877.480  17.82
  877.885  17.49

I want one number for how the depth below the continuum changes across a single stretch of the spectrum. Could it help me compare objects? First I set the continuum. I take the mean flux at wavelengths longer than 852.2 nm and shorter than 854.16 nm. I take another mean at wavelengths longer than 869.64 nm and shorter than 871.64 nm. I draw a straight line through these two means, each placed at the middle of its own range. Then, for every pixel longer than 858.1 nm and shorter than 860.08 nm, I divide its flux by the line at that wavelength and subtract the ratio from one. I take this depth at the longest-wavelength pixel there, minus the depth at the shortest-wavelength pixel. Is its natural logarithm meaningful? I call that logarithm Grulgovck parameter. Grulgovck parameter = -3.85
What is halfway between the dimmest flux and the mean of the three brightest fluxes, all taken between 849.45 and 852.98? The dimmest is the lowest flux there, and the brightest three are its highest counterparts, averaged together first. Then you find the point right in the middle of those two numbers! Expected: 16.6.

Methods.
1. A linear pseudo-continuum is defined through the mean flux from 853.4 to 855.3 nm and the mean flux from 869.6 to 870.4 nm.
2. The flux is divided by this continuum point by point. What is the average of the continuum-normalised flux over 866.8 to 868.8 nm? 0.99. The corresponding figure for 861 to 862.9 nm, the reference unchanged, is 0.93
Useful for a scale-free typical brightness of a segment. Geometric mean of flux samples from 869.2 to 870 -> 17.2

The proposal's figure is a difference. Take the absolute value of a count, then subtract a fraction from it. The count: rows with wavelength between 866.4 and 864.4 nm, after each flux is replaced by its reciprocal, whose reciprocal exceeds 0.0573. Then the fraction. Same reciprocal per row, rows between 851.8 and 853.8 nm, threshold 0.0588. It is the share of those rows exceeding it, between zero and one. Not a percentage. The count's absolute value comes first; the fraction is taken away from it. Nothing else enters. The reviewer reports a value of 2.80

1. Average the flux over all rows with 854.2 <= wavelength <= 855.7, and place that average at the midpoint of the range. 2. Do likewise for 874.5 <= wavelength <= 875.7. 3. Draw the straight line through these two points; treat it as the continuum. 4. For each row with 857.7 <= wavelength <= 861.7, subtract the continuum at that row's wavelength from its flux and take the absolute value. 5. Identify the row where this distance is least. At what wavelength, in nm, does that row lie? 859.483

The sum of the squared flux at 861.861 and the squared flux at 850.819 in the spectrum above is 531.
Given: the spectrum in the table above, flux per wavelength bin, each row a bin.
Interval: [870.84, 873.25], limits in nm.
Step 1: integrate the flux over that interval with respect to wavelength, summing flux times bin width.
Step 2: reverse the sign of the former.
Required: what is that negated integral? -41.4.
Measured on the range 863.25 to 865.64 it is -40.6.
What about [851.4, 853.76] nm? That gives -39.8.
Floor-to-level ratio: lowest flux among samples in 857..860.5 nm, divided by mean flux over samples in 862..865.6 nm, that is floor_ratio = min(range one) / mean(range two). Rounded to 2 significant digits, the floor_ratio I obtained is 0.98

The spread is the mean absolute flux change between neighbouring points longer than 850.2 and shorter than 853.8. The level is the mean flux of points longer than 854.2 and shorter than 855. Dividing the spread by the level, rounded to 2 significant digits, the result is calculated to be 0.024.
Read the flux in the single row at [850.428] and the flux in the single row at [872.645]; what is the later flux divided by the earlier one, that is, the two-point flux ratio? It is 0.92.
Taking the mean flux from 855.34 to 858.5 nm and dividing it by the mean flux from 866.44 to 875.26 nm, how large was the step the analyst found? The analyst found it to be 1.02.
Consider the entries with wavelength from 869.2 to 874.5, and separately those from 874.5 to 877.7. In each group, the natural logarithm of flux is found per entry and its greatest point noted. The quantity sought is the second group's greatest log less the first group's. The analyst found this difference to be 0.045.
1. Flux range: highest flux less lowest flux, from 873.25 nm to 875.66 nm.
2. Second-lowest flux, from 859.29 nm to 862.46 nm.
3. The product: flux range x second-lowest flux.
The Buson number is 42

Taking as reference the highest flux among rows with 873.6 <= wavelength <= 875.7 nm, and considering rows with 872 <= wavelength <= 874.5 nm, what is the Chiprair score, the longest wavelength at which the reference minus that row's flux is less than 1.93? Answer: 874.254 nm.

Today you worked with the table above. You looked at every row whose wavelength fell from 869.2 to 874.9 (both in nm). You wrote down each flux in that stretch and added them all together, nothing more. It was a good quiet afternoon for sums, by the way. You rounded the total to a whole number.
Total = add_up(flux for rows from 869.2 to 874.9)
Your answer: 240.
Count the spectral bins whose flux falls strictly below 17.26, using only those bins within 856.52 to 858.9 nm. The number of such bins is 3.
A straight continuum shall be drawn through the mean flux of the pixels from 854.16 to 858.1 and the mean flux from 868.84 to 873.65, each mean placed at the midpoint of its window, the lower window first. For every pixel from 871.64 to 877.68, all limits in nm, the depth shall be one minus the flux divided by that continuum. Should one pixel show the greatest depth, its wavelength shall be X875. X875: 877.076 nm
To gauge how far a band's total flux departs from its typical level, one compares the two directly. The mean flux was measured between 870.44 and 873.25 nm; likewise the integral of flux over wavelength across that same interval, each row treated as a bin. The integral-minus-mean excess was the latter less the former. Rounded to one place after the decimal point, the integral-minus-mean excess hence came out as 31.2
